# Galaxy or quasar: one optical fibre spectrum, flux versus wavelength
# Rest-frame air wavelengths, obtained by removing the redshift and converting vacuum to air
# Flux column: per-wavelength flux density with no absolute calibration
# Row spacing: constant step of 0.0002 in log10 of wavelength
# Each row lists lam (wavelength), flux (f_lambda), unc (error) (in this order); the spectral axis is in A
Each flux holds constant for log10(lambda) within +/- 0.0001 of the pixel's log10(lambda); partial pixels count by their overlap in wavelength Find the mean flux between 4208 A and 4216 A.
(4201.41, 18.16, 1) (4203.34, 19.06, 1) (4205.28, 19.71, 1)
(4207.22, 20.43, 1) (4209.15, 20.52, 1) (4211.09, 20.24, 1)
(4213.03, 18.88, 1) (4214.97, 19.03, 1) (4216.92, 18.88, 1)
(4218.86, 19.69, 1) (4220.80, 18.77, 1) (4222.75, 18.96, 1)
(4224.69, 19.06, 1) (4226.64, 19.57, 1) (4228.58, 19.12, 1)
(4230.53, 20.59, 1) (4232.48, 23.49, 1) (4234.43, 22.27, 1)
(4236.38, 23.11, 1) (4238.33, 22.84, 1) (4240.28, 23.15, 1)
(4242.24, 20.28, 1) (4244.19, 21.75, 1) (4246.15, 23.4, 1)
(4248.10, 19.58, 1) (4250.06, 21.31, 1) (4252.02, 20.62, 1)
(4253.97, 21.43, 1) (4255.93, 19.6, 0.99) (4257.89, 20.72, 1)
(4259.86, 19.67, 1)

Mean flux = 19.7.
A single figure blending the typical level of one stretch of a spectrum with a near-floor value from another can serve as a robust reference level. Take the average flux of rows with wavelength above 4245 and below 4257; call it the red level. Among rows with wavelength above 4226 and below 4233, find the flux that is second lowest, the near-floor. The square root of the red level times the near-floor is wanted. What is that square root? 20.27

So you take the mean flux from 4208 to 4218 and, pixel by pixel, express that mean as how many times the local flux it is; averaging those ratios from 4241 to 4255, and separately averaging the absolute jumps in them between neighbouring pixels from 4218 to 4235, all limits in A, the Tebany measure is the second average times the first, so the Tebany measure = 0.040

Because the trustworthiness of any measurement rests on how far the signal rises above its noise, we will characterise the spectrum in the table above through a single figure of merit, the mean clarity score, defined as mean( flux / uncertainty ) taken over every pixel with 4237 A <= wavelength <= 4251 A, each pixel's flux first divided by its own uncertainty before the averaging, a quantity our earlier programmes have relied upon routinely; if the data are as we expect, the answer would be 21.8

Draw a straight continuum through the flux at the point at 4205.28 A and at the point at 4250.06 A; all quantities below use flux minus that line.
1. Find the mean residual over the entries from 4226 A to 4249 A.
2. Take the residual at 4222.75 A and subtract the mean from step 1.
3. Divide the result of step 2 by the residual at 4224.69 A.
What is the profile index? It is 1.6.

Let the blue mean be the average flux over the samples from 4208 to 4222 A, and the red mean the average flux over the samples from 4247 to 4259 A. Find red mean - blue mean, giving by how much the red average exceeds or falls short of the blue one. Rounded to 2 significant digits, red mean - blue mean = 1.1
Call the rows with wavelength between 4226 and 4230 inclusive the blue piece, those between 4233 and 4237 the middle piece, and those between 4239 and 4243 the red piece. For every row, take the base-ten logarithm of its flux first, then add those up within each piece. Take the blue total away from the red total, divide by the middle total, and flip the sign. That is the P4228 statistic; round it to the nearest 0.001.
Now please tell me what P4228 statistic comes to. -0.036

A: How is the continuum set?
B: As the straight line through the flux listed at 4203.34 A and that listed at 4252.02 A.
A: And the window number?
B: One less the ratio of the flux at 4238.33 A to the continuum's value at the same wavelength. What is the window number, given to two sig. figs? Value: -0.13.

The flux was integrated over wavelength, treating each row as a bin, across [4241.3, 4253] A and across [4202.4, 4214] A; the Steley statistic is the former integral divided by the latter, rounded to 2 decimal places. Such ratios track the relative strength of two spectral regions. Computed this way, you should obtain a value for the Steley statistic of 1.08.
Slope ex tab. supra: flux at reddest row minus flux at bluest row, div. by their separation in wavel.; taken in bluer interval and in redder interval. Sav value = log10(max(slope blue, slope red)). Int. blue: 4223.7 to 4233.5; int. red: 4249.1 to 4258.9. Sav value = -0.25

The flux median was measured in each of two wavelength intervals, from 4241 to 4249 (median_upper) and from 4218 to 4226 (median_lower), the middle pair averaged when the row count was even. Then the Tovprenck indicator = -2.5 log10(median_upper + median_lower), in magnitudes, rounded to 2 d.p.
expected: -4.01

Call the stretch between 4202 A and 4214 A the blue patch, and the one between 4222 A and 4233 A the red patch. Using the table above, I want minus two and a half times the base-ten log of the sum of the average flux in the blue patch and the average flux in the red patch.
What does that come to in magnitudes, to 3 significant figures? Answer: -4.00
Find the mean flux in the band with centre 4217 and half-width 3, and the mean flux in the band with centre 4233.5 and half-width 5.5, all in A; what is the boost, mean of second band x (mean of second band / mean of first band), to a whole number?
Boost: 25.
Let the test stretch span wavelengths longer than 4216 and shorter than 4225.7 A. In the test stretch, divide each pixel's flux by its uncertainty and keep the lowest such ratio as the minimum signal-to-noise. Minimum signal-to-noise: 18.8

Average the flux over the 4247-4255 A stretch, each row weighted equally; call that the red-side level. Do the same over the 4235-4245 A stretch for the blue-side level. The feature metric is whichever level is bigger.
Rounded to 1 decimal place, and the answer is 22.2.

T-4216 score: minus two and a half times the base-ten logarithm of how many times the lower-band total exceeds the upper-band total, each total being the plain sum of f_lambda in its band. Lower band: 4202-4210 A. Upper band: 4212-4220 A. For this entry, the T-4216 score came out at -0.045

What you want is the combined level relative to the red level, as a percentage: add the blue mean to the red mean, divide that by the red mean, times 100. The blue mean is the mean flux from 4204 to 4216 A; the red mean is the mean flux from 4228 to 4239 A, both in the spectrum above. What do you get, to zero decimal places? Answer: 190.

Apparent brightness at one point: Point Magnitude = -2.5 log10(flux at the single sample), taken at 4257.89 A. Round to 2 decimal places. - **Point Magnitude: -3.29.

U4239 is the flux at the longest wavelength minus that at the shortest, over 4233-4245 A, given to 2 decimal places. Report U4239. -0.52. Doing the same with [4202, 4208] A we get 1.37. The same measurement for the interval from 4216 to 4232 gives 1.71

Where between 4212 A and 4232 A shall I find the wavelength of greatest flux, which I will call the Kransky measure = 4230.53 A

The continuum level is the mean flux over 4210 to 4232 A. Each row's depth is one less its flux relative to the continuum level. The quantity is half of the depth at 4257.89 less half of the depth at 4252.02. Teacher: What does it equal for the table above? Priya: -0.003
